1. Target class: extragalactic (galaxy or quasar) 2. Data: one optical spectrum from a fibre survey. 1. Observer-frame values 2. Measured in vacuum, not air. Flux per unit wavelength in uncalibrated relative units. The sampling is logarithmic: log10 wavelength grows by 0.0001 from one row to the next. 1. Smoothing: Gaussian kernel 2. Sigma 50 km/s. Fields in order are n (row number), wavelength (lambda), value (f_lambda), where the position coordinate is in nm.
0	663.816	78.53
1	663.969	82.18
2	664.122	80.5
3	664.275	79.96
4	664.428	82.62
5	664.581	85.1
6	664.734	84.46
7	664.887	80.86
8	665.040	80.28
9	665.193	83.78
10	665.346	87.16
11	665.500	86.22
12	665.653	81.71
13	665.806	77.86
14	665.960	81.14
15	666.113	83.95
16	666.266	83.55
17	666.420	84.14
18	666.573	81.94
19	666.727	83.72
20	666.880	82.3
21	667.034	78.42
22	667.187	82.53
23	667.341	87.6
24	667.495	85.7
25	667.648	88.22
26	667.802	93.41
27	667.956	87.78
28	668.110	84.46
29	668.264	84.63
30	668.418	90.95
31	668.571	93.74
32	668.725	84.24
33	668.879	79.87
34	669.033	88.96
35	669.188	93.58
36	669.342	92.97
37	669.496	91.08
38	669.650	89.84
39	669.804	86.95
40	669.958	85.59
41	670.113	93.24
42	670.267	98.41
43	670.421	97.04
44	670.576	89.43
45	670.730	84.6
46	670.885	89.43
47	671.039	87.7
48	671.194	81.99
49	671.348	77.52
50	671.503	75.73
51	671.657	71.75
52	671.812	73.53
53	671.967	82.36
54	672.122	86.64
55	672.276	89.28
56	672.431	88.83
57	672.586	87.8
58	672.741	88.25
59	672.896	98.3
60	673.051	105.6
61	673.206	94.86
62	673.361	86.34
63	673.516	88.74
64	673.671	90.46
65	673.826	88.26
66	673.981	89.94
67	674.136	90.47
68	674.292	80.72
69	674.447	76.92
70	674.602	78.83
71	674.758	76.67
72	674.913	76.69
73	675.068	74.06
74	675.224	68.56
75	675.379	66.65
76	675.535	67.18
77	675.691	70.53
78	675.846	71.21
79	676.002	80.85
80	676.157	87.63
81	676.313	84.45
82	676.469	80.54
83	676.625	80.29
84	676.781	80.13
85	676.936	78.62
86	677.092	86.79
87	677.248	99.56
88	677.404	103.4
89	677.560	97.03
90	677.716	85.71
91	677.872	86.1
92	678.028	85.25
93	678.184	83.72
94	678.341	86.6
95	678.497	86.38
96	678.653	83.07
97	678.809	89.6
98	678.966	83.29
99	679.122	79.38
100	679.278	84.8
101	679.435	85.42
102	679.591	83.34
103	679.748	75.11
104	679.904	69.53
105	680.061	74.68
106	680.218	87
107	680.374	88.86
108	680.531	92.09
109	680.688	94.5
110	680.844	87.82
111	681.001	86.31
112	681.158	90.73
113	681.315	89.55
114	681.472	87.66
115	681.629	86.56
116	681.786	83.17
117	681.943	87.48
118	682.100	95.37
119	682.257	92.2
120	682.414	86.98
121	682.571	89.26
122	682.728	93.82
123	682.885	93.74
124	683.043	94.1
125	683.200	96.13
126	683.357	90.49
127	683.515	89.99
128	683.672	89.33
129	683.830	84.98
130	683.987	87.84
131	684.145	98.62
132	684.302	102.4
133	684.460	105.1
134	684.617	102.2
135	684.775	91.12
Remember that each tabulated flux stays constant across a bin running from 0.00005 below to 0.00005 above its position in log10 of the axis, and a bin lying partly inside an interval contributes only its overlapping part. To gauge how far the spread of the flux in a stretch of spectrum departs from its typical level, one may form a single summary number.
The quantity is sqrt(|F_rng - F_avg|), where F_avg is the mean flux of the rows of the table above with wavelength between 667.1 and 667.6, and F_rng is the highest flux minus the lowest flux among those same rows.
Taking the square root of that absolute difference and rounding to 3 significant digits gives 8.96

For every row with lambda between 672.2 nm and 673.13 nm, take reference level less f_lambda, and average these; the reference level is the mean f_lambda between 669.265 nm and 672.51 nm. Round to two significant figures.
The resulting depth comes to -6.6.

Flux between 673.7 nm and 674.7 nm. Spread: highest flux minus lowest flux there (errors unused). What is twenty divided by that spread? 1.48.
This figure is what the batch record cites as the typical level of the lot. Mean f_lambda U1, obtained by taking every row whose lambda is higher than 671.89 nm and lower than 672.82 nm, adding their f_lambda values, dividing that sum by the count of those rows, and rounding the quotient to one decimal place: 87.2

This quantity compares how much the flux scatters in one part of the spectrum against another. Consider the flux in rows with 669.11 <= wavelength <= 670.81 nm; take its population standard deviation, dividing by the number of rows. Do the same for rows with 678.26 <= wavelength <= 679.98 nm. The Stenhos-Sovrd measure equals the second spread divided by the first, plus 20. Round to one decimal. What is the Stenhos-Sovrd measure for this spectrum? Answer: 21.3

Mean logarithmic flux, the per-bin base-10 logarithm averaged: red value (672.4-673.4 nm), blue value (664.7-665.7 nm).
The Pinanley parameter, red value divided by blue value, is 1.02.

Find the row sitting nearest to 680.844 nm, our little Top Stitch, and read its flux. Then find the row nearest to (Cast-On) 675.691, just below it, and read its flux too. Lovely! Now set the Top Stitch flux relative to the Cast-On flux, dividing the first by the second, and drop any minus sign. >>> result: 1.25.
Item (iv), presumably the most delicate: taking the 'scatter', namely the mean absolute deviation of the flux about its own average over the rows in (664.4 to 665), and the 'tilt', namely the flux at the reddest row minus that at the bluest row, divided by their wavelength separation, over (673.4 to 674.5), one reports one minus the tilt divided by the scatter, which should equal 9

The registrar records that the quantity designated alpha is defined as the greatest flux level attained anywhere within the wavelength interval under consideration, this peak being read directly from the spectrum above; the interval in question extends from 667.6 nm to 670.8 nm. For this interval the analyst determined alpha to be 98.41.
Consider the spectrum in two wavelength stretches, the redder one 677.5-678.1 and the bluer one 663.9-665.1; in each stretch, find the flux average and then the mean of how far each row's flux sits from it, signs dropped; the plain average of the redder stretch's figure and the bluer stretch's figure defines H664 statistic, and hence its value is 2.9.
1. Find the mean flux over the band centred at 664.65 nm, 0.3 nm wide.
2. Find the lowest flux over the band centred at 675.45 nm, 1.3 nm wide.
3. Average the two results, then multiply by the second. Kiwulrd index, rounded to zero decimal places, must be 5046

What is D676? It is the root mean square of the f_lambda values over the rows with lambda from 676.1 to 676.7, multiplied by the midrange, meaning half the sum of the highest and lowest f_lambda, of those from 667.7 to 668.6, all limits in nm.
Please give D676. 7420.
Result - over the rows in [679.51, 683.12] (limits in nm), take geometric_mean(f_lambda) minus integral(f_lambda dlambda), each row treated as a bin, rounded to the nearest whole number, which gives -228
